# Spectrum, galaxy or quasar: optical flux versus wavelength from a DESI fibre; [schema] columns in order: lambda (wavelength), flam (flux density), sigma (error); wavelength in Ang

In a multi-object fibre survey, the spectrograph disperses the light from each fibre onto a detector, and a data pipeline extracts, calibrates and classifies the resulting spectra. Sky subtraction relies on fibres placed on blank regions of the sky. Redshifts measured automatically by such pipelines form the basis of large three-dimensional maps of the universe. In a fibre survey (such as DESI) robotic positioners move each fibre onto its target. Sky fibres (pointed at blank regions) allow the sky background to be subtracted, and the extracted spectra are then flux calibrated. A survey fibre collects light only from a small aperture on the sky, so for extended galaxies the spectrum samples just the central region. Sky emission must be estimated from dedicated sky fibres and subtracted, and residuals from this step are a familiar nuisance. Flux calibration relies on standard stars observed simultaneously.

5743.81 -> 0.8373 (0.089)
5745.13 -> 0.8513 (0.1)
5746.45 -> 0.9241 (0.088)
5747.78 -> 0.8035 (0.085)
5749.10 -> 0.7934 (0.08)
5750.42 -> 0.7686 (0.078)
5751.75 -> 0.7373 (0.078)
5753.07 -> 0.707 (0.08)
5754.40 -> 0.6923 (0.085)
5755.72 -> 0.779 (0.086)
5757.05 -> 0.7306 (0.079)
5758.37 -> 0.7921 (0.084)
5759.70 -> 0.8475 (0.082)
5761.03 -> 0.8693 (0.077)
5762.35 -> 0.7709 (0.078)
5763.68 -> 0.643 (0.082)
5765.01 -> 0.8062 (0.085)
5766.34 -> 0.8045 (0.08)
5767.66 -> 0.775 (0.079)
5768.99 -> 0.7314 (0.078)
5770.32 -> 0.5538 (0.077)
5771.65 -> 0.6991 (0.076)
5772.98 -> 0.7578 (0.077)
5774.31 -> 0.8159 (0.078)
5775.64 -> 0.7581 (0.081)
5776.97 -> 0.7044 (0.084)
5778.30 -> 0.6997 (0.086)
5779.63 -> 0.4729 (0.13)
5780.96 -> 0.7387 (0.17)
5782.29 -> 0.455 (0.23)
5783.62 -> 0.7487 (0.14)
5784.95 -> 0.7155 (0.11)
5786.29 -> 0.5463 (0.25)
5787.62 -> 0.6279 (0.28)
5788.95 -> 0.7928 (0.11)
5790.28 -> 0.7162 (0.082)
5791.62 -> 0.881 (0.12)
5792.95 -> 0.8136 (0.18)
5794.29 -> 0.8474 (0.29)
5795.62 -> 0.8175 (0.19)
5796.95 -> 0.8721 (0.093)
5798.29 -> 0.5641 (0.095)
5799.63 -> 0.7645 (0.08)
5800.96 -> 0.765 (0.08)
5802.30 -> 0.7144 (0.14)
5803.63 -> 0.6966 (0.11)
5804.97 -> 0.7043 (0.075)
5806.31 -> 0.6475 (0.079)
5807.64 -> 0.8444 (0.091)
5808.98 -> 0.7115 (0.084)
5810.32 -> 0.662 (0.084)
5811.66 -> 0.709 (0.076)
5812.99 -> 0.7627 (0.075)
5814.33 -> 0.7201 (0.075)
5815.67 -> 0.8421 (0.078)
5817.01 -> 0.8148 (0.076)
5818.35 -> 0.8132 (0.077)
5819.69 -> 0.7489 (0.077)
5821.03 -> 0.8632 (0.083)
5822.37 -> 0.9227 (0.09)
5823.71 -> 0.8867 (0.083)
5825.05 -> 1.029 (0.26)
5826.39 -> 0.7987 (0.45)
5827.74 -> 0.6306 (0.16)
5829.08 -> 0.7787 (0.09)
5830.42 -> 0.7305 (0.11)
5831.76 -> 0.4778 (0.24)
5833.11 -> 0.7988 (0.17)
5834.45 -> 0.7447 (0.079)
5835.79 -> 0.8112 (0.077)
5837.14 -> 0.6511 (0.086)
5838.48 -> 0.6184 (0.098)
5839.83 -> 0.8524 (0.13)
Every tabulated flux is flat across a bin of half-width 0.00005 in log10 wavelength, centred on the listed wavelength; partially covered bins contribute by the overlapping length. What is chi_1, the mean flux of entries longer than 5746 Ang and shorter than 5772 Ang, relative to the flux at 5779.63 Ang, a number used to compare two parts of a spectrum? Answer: 1.61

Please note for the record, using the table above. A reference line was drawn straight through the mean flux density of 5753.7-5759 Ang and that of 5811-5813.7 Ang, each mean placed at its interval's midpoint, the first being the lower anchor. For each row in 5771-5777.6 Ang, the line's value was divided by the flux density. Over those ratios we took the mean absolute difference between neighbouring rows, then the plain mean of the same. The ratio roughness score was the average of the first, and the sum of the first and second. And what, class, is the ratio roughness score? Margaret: 0.57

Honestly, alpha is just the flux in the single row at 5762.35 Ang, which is 0.7709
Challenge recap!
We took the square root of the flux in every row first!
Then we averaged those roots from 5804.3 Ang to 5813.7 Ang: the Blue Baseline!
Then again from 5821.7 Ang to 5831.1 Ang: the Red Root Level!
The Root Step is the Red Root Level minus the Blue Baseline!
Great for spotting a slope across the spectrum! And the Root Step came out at 0.058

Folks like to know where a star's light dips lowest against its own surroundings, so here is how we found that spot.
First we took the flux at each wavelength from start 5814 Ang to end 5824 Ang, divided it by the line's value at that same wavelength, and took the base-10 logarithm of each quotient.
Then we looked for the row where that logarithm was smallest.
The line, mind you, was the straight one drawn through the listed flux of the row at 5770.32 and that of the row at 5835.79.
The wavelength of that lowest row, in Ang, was 5814.33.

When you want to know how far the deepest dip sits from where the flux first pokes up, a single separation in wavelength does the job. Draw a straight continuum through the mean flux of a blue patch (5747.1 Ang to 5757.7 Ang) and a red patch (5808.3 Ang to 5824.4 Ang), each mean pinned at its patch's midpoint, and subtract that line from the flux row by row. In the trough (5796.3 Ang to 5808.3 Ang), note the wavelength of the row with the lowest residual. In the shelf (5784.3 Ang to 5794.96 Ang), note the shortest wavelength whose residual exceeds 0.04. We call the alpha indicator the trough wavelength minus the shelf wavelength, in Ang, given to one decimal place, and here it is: 6.7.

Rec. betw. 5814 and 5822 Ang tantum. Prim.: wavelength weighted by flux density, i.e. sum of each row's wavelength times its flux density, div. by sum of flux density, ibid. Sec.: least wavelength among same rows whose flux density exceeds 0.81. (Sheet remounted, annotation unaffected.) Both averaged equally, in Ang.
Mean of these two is 5816.7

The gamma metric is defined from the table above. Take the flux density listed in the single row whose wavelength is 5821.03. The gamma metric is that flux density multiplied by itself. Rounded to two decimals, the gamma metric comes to 0.75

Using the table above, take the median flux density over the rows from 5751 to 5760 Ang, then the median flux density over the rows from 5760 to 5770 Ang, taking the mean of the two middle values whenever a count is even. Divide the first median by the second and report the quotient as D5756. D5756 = 0.95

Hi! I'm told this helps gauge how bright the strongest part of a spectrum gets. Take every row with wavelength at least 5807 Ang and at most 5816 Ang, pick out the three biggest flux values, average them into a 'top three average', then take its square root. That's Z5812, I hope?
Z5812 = 0.904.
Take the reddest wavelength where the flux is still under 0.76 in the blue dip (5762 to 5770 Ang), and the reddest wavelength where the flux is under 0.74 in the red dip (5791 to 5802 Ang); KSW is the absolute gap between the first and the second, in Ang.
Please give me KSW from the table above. 29.3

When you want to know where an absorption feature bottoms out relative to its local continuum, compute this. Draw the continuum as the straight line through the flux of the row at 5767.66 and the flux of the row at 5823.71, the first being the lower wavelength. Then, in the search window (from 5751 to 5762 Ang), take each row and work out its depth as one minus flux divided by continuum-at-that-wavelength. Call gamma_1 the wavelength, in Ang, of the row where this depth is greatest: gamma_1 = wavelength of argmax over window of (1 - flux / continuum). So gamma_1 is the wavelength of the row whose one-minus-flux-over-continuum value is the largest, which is 5754.40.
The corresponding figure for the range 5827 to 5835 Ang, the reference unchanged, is 5831.76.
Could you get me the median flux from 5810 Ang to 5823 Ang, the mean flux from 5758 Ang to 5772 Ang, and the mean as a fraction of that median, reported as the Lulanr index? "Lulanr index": 0.96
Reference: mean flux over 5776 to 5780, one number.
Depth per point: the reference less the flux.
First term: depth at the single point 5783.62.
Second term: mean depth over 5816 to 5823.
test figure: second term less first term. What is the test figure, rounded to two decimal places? -0.08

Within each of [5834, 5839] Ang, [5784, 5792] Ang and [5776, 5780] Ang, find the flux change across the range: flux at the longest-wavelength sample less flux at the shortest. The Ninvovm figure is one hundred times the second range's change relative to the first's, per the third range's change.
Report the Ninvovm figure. 566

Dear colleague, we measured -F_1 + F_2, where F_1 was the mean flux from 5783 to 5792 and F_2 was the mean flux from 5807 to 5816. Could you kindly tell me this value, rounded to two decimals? 0.03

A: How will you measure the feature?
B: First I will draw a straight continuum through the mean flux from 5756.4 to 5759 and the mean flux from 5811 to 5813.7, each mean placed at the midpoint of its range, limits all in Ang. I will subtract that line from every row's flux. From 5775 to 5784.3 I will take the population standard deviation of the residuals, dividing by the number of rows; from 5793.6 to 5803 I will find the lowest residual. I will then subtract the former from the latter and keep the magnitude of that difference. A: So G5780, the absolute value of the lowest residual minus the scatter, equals 0.30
